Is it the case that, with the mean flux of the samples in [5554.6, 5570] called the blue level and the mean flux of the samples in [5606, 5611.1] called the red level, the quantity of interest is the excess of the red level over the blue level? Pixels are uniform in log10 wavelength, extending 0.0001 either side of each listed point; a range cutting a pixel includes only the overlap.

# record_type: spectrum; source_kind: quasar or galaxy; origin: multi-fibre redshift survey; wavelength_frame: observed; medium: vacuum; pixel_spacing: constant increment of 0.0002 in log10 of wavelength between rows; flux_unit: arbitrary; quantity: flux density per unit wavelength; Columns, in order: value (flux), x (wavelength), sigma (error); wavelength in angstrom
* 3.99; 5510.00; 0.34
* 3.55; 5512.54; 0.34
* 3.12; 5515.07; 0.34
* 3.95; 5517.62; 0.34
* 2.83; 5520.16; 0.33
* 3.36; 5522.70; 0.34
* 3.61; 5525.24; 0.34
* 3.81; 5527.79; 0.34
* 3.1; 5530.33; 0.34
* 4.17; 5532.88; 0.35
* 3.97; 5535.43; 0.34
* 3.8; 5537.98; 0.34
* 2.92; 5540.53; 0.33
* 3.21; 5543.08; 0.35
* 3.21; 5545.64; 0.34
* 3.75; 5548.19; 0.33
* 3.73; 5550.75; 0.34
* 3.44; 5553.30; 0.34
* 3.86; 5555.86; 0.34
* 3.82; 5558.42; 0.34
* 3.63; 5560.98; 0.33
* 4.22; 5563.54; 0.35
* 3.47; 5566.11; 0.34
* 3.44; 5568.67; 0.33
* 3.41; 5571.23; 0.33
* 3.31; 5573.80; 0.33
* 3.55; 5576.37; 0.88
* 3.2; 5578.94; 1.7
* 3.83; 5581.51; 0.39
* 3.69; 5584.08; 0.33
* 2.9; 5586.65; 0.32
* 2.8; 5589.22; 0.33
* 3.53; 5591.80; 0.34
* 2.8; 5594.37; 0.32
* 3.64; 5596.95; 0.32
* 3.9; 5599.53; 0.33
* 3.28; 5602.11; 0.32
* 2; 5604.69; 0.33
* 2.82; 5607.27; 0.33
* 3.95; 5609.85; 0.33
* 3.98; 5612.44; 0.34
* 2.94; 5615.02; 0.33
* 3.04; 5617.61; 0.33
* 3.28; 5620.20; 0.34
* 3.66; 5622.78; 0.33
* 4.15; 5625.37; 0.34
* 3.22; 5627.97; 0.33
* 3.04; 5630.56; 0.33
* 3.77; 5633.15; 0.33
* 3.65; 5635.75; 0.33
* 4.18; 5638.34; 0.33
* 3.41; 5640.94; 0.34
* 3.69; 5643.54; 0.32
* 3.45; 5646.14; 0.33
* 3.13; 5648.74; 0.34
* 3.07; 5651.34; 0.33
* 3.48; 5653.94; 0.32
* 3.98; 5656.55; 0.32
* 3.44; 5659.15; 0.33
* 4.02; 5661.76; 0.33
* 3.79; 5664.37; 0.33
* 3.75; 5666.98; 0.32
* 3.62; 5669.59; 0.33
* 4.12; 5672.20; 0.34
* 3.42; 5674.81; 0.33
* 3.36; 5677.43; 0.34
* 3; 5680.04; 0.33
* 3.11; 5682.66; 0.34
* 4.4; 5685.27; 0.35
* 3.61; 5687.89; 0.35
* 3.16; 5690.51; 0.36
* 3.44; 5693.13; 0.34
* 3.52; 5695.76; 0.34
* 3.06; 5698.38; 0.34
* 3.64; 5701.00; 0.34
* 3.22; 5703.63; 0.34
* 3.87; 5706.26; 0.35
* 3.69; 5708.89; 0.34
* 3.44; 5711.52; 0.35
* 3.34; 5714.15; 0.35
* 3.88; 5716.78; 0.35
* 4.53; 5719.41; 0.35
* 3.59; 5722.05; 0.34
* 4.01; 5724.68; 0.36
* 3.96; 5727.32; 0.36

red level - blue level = -0.35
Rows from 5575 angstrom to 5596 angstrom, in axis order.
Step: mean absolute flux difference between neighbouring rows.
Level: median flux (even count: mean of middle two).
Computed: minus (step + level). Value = -3.86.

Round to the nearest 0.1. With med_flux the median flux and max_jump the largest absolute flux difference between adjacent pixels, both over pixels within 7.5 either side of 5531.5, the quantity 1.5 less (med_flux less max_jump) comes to -1.2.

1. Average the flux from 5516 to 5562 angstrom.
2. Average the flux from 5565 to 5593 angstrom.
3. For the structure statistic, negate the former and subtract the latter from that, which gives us -6.94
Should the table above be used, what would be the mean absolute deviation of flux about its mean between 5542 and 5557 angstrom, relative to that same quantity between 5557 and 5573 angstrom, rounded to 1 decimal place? 1.0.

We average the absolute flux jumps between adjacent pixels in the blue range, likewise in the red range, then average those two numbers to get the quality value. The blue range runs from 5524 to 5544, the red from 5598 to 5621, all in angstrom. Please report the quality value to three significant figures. 0.580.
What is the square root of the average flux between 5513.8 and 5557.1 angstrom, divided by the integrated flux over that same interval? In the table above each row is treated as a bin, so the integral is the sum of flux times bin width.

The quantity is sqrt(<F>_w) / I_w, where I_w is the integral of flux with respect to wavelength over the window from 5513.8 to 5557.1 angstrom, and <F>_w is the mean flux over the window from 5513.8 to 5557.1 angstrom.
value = 0.0123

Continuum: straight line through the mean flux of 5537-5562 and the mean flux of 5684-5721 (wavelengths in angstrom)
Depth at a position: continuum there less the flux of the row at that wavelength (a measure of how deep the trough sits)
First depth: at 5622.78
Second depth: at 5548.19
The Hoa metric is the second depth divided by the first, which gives 2.7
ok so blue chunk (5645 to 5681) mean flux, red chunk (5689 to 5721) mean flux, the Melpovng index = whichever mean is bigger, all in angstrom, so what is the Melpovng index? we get 3.566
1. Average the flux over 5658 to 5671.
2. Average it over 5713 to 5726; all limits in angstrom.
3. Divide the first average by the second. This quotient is 0.96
